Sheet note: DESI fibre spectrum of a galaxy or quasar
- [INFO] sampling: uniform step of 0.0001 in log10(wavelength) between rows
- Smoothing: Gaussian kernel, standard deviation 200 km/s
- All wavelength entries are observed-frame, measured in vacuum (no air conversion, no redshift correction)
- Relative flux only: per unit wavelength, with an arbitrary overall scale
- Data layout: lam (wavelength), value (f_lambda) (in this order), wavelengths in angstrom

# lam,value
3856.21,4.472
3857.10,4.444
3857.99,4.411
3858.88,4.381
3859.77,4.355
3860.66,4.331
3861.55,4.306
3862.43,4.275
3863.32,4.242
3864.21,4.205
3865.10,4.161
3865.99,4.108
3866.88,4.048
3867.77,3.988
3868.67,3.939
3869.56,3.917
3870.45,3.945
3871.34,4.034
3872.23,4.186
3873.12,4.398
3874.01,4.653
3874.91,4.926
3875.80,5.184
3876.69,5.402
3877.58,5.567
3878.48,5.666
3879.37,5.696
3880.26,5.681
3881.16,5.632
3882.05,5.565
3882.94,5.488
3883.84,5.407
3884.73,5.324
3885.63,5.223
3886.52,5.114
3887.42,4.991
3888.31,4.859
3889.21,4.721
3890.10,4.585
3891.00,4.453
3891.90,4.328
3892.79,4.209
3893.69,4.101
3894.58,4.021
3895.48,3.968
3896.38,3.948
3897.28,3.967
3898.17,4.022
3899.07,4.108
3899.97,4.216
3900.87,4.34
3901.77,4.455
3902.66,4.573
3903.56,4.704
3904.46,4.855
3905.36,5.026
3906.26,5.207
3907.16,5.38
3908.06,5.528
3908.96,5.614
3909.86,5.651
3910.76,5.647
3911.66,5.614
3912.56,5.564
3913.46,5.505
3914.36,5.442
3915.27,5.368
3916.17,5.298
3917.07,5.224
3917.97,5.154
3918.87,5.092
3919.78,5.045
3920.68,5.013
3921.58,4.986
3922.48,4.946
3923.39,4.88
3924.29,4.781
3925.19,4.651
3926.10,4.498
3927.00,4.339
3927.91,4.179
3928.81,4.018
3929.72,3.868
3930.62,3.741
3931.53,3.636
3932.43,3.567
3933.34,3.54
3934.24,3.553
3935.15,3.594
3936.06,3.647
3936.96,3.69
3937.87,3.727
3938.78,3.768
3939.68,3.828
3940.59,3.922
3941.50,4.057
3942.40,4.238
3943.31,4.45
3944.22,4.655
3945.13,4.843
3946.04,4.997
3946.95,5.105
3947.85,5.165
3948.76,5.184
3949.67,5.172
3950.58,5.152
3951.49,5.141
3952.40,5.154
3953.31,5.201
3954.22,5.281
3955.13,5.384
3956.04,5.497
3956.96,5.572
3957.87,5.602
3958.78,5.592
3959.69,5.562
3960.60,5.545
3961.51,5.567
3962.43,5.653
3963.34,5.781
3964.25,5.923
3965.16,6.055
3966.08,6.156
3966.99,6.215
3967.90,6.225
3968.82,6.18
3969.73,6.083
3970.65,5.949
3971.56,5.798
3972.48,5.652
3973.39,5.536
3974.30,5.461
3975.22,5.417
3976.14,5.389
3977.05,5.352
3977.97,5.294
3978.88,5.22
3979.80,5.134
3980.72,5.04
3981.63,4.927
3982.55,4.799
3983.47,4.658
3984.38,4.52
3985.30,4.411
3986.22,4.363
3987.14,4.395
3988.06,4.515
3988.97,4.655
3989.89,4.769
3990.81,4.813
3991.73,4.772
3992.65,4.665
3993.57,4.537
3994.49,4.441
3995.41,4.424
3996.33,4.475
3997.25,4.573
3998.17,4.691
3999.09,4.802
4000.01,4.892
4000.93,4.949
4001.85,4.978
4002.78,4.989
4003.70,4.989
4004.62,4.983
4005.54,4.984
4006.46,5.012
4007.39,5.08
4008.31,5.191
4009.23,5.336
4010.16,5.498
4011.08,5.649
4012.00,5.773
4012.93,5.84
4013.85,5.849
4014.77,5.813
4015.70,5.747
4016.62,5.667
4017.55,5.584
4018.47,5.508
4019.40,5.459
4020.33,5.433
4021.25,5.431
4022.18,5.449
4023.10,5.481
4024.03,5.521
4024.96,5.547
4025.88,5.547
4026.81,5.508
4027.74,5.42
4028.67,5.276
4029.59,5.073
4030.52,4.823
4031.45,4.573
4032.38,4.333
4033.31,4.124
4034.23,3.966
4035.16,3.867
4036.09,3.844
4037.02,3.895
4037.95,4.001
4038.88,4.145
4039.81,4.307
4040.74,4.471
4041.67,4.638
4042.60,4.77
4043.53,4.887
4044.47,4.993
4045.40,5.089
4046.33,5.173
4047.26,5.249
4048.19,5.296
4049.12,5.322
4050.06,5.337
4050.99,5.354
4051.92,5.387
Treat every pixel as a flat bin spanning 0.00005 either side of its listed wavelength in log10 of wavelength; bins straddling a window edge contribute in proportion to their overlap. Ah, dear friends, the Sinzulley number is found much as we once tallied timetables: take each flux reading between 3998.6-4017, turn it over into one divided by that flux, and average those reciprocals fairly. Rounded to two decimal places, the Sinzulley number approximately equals 0.19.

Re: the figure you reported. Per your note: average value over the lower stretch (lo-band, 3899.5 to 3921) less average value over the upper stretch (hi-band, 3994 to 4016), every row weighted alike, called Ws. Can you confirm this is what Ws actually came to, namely 0.0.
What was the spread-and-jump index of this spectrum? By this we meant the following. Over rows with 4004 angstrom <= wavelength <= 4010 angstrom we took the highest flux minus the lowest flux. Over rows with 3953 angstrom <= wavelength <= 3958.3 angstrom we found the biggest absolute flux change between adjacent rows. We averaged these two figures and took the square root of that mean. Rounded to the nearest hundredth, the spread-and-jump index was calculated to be 0.48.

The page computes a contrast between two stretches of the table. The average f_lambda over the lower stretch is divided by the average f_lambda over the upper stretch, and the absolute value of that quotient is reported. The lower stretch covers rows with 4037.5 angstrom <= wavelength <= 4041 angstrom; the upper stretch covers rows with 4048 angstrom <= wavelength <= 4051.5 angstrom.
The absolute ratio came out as 0.79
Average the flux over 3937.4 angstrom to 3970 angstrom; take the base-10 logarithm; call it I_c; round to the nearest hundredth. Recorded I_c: 0.72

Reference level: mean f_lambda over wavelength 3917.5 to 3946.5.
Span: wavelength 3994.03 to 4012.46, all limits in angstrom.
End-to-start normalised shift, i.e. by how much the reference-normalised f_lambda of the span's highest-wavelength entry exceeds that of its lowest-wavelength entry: 0.3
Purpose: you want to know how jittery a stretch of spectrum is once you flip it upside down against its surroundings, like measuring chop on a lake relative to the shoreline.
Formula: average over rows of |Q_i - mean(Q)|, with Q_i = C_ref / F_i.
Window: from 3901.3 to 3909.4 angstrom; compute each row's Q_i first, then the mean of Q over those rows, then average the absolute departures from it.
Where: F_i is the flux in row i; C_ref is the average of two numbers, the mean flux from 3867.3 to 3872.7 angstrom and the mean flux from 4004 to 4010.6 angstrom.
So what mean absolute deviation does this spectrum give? 0.064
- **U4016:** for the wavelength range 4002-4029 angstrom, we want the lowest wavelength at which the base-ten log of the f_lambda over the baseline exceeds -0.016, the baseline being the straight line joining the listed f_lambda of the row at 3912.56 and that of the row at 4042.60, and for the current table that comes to 4002.78 angstrom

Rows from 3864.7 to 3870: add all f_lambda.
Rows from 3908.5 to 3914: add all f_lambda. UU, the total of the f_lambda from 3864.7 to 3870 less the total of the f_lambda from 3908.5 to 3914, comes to -9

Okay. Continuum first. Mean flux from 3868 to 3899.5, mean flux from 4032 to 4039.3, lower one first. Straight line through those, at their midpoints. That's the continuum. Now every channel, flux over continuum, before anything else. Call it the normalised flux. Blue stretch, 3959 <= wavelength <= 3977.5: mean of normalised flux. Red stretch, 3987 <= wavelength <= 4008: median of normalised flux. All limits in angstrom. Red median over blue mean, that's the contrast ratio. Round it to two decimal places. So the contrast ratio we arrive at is 0.85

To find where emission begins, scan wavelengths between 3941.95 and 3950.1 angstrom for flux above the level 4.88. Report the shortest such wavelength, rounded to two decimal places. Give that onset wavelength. 3946.04 angstrom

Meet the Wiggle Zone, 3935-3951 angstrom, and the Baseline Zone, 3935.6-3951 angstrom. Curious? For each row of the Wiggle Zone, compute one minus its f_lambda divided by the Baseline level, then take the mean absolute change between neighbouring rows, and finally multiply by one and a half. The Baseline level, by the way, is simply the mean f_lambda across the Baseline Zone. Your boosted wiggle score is 0.032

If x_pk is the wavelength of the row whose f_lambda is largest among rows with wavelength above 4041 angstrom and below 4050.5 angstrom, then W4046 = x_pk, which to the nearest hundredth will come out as 4050.06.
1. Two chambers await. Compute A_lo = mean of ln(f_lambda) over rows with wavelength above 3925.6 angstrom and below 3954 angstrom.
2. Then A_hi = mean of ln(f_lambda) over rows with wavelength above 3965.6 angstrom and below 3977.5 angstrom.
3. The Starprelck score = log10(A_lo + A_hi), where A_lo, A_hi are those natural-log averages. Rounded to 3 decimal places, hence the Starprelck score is 0.506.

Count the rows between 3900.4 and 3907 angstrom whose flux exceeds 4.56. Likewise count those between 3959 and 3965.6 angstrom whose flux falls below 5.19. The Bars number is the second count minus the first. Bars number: -5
